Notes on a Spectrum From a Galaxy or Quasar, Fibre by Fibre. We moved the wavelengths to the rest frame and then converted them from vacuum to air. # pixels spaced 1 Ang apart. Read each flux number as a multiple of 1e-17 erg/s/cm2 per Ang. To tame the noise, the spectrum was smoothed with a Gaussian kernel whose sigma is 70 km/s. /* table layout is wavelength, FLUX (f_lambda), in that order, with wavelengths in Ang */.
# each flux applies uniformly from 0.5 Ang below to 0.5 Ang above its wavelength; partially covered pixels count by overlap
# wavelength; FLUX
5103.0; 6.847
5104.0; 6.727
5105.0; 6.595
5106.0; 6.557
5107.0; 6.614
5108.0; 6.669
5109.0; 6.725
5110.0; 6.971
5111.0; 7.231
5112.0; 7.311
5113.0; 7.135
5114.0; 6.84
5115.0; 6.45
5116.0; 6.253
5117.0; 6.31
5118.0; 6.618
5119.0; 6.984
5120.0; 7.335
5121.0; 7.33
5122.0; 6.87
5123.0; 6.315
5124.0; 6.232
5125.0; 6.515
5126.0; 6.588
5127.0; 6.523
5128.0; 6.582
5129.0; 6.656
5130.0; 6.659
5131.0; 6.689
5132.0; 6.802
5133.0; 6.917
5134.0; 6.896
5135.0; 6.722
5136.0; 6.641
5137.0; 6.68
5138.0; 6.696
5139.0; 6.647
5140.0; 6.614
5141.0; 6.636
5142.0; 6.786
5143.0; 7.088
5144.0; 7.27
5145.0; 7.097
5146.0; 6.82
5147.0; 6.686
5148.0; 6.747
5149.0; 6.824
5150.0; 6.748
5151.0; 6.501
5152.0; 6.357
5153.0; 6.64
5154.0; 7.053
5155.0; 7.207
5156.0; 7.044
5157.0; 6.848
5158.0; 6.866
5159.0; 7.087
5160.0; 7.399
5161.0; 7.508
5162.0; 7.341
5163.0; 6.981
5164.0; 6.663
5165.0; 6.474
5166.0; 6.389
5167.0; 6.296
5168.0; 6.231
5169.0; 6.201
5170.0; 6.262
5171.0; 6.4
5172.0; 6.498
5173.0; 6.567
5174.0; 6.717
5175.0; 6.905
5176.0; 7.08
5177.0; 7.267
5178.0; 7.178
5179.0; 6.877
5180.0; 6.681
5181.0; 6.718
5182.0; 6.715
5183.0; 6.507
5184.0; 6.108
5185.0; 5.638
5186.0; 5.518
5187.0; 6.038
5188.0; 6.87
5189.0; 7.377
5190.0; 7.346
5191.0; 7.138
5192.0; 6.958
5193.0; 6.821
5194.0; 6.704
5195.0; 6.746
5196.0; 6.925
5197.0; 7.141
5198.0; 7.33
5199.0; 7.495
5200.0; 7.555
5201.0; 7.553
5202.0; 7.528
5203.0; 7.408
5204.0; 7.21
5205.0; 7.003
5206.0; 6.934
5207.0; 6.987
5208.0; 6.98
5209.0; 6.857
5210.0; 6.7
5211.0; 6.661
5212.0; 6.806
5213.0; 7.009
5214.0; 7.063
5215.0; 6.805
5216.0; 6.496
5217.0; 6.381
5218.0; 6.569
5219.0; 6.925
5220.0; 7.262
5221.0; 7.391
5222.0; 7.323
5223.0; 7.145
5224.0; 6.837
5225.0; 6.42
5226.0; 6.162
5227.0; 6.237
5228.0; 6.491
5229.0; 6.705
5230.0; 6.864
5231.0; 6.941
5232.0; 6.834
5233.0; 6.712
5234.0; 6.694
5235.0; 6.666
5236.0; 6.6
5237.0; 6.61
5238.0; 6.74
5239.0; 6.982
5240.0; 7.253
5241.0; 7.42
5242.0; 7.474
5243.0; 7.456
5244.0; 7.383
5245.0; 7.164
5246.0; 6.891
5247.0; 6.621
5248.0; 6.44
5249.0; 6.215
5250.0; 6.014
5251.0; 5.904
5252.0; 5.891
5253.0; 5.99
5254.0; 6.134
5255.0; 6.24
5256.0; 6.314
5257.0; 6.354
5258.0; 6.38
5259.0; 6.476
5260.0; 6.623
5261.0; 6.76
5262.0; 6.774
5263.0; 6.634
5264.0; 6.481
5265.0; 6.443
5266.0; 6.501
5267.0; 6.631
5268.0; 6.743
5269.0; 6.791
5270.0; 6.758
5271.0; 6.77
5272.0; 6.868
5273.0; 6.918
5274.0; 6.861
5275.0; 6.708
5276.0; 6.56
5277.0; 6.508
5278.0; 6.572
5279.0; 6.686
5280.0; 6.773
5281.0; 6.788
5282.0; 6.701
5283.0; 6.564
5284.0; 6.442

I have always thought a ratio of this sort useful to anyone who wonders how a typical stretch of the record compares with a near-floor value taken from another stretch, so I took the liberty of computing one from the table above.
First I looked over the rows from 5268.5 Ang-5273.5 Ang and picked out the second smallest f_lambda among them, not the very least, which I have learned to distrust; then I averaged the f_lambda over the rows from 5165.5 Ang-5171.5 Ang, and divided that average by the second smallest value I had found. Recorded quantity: 0.93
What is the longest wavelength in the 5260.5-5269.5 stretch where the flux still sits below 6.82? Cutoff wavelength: 5269.0 Ang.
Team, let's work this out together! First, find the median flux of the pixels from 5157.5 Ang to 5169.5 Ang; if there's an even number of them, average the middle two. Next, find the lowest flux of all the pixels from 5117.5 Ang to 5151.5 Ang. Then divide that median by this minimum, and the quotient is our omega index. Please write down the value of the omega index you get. 1.085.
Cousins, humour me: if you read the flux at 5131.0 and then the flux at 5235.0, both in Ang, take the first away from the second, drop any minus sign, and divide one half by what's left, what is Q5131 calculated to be 22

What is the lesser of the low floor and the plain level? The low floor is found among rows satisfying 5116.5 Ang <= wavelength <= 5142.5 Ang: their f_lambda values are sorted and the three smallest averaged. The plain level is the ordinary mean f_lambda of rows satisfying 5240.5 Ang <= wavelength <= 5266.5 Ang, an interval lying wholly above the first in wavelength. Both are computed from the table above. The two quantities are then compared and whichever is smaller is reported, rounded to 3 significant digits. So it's 6.29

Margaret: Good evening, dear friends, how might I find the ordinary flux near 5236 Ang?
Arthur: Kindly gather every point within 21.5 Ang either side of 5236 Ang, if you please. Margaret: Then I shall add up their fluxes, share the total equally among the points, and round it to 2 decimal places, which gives 6.70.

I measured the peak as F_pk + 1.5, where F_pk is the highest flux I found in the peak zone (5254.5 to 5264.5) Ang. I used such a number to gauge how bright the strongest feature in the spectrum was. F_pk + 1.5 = 8.27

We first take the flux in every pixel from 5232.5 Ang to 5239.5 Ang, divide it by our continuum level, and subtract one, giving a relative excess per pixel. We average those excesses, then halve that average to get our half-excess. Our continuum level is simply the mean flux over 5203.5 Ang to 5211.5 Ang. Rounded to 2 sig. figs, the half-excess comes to -0.015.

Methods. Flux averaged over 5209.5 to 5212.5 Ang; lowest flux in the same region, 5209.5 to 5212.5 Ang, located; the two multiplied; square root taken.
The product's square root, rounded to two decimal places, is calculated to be 6.69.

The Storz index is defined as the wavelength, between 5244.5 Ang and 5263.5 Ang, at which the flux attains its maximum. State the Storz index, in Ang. 5245.0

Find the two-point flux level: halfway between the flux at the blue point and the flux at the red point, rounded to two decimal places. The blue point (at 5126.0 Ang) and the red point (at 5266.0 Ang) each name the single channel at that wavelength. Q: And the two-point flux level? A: 6.54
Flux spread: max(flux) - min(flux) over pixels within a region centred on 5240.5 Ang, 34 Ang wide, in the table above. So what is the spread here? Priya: 1.58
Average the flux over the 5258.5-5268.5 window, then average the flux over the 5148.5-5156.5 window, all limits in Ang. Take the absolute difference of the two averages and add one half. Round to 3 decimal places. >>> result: 0.690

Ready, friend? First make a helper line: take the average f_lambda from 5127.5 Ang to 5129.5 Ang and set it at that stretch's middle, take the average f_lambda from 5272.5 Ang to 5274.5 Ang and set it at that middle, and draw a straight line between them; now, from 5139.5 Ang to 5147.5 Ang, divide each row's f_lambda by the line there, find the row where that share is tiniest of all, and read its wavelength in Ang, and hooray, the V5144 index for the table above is 5140.0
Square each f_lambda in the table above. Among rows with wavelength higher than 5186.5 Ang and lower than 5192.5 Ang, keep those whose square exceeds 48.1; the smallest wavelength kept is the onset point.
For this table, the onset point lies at 5189.0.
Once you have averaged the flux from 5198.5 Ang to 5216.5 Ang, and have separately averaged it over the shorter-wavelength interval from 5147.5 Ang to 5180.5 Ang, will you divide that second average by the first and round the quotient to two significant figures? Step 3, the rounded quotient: 0.96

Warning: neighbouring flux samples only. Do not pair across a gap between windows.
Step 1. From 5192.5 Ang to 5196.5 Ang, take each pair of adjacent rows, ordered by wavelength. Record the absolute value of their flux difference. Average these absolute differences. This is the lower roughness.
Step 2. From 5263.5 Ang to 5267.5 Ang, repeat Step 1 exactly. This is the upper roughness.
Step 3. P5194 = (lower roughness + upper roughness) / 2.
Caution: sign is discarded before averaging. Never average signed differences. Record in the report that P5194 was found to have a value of 0.094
